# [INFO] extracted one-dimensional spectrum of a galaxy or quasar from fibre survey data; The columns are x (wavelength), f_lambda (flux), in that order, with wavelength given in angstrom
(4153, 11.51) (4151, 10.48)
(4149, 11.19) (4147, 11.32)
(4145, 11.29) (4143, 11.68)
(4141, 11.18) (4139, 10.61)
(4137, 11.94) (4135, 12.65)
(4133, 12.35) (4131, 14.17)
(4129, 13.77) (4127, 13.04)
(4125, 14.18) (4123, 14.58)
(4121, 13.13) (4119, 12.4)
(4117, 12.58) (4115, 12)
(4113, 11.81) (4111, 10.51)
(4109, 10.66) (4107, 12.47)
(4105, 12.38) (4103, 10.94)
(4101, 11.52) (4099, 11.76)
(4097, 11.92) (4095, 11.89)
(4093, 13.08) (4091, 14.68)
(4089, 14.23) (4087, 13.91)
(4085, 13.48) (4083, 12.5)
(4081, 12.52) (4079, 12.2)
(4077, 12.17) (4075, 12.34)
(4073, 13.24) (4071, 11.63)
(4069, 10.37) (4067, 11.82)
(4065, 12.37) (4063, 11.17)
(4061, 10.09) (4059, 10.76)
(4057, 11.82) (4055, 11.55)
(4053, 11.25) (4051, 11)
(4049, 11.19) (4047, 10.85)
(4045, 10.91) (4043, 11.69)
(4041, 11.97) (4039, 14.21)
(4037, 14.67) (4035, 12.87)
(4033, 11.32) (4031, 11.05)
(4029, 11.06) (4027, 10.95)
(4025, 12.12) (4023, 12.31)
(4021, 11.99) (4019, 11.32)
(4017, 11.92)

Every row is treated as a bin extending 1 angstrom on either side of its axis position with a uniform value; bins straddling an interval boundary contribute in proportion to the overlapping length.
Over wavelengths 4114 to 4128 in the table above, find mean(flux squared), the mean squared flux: 173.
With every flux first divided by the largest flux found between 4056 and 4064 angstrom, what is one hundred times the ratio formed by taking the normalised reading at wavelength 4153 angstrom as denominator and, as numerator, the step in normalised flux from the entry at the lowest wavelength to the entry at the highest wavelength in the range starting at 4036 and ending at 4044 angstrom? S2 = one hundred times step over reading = -26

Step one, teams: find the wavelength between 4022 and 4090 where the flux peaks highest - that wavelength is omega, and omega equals 4037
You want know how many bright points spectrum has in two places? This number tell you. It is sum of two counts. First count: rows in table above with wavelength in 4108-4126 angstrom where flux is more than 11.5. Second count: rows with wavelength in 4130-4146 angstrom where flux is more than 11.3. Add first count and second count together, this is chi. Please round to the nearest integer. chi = 12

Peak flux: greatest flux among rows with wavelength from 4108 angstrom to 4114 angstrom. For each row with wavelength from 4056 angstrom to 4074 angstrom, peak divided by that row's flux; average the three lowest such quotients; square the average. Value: 0.90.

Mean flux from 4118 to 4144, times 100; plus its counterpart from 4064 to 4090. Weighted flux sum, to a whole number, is 1287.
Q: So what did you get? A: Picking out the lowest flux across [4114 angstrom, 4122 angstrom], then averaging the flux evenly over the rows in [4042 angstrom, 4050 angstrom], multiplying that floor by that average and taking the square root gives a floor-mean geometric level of 11.6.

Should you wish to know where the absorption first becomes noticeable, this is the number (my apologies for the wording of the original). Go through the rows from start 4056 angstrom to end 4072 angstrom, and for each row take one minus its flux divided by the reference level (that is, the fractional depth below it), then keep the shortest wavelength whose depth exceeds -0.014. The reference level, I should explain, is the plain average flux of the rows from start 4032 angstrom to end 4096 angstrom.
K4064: 4057 angstrom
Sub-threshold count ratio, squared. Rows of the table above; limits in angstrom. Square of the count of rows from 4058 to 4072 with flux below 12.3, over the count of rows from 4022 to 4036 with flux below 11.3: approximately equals 4.0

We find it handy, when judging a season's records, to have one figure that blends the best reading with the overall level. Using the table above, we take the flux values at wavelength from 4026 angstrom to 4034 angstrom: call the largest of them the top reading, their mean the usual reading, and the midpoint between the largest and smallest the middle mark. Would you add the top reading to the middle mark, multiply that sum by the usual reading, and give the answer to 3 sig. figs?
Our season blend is 249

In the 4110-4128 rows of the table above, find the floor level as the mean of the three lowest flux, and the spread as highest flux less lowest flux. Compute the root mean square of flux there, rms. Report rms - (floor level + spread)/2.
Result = 5.0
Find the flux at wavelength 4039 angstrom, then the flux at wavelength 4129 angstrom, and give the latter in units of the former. 0.97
